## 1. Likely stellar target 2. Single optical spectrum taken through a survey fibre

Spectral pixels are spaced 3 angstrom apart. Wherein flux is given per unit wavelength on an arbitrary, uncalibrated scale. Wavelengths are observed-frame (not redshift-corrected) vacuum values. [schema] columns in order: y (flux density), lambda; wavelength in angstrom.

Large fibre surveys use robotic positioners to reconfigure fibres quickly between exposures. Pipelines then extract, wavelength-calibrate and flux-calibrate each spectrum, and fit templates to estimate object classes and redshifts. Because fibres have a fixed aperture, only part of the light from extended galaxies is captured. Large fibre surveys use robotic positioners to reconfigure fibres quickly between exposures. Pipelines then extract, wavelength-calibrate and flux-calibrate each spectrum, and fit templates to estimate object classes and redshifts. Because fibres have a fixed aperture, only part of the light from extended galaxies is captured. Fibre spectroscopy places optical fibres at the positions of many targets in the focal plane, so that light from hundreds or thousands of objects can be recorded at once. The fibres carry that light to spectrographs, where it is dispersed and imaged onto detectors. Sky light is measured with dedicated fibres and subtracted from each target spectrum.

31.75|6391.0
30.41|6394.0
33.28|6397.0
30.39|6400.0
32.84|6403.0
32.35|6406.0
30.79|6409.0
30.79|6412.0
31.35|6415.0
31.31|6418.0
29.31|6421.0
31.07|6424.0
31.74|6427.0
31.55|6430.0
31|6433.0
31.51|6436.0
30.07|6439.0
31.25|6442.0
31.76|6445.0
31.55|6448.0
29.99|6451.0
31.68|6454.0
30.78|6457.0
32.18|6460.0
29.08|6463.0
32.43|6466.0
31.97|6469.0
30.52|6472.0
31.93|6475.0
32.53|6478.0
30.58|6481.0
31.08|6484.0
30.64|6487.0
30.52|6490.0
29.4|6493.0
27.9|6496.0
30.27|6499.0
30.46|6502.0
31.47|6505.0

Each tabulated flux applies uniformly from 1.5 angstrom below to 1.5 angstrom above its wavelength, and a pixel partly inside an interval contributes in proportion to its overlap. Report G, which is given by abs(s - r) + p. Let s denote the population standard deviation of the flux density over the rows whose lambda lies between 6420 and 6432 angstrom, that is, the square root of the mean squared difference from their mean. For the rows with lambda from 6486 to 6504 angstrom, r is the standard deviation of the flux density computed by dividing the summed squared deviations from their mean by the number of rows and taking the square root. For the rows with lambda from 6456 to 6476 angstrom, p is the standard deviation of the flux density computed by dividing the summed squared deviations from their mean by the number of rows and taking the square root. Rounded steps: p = 1.1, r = 1.0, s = 1.0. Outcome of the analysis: 1.12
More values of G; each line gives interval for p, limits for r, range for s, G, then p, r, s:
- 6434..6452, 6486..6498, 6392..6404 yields 0.95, 0.7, 1.1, 1.3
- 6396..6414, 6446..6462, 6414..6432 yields 1.16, 1.1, 0.8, 0.8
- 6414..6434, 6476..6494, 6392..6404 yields 1.16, 0.7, 0.9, 1.3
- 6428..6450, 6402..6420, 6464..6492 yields 0.56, 0.5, 0.8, 0.8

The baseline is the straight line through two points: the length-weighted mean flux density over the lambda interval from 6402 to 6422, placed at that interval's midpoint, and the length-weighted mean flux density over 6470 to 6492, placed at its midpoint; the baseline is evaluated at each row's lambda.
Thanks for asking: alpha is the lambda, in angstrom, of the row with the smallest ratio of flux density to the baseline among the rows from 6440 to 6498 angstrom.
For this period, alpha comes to 6496.0 angstrom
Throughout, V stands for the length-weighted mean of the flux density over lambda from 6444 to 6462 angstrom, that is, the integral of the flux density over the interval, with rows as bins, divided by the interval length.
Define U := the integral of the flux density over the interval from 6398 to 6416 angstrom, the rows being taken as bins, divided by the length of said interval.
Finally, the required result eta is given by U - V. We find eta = 0.22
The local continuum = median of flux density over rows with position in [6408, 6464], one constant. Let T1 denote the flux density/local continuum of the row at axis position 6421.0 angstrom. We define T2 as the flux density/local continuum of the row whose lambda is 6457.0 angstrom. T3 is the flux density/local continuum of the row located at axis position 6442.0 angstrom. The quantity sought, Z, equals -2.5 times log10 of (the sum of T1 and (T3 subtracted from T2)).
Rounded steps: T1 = 0.94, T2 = 0.98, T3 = 1.00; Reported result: 0.087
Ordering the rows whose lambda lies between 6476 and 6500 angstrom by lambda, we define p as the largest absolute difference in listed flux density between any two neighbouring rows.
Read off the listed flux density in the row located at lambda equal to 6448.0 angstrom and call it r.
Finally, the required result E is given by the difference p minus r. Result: -29.2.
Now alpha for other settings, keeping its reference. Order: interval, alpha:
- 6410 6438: 6421.0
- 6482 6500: 6496.0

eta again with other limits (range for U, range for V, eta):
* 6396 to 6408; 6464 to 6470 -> 0.15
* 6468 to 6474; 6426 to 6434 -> -0.20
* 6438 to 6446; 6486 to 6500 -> 1.35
